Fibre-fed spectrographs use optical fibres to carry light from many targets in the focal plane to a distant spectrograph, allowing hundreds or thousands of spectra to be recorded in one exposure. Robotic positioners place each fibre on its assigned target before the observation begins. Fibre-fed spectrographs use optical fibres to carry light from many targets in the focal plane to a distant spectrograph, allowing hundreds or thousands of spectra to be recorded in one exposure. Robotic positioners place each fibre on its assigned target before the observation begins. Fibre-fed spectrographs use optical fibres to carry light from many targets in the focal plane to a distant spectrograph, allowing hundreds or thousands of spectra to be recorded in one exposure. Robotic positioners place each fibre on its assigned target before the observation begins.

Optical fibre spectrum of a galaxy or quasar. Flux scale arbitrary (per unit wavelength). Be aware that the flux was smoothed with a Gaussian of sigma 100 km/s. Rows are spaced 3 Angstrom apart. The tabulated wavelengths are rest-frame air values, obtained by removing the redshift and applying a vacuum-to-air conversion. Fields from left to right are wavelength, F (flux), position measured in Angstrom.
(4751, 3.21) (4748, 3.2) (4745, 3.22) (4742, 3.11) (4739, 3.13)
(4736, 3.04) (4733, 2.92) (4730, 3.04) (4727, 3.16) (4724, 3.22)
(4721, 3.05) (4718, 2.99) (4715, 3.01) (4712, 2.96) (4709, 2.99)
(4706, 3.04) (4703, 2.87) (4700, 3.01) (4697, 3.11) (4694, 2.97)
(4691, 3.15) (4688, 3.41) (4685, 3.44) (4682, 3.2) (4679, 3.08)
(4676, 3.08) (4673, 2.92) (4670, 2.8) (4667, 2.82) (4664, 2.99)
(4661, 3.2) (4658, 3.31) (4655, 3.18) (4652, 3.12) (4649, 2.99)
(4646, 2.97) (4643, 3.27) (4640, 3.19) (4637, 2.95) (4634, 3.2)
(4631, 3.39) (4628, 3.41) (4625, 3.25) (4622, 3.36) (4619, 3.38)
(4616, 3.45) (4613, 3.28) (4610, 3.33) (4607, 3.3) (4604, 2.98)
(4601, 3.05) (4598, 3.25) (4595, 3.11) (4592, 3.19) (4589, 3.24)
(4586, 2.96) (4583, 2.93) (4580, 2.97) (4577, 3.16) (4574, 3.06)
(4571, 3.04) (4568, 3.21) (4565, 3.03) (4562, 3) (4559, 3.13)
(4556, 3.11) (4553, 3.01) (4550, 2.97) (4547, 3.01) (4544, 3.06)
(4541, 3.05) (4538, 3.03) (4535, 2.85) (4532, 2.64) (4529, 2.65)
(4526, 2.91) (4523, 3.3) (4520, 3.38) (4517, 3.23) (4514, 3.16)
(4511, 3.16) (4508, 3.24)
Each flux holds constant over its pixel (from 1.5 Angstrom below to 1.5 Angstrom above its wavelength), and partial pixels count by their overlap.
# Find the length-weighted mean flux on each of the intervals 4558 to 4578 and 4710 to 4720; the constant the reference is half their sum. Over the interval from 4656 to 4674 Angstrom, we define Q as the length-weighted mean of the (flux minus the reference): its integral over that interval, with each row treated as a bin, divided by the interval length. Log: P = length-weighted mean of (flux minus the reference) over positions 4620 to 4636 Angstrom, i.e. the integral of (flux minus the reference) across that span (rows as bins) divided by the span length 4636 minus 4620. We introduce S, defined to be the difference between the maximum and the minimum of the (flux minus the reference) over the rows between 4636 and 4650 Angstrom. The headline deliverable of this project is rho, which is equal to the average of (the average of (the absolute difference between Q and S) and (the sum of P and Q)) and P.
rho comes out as 0.29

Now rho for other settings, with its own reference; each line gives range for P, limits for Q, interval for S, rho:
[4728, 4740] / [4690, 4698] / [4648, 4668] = 0.12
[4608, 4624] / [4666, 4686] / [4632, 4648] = 0.32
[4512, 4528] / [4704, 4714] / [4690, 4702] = 0.15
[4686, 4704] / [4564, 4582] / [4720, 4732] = 0.09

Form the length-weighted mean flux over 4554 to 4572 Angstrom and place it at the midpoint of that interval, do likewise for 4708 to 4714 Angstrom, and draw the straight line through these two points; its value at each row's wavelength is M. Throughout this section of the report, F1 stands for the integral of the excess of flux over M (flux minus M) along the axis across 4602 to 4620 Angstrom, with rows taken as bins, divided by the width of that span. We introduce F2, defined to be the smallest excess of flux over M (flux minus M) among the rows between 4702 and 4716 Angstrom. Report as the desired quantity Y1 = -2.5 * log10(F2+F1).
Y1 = 2.4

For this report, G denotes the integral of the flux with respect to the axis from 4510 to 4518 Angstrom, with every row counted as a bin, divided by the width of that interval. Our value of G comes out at 3.18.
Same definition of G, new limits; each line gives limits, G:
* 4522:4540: 2.89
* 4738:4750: 3.17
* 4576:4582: 3.05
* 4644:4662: 3.13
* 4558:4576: 3.08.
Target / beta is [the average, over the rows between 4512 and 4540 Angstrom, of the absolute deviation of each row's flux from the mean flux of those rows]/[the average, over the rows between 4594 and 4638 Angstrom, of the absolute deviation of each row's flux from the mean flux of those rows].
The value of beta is 1.8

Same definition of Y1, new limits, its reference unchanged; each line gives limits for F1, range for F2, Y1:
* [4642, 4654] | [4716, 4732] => 2.8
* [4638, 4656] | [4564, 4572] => 3.6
